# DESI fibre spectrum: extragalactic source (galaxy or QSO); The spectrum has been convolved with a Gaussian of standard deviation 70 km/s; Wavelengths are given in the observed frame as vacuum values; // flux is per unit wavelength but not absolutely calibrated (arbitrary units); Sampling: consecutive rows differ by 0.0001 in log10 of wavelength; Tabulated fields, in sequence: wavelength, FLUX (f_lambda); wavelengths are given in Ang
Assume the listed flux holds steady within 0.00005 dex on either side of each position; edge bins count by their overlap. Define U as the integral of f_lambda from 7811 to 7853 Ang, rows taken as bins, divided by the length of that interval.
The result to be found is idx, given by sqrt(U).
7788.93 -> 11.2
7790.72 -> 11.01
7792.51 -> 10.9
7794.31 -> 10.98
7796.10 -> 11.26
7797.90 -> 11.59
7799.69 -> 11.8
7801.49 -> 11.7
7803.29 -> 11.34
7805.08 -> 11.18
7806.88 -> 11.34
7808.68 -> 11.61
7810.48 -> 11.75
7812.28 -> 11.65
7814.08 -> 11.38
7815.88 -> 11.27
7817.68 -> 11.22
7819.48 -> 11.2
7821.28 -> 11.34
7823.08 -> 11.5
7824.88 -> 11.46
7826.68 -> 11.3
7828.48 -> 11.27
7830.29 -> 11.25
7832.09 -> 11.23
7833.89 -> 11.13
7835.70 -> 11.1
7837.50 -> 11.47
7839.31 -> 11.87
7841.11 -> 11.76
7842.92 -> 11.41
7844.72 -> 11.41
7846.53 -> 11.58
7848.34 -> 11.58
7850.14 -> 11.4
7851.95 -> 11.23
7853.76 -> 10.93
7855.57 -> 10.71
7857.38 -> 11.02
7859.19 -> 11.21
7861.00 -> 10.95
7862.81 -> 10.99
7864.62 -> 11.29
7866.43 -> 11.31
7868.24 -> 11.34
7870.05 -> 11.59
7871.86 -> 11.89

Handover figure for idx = 3.38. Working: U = 11.4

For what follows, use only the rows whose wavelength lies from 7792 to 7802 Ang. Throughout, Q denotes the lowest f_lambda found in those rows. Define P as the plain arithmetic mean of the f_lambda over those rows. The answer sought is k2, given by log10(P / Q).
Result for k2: 0.018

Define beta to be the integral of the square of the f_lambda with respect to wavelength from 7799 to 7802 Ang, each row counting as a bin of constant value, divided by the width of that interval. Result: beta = 138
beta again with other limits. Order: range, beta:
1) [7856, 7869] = 124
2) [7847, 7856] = 126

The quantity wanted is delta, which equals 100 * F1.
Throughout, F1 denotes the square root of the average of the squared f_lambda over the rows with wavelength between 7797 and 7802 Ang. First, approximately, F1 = 11.70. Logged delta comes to 1170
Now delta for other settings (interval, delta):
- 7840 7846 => 1153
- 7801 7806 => 1141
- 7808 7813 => 1167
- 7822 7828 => 1142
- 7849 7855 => 1119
